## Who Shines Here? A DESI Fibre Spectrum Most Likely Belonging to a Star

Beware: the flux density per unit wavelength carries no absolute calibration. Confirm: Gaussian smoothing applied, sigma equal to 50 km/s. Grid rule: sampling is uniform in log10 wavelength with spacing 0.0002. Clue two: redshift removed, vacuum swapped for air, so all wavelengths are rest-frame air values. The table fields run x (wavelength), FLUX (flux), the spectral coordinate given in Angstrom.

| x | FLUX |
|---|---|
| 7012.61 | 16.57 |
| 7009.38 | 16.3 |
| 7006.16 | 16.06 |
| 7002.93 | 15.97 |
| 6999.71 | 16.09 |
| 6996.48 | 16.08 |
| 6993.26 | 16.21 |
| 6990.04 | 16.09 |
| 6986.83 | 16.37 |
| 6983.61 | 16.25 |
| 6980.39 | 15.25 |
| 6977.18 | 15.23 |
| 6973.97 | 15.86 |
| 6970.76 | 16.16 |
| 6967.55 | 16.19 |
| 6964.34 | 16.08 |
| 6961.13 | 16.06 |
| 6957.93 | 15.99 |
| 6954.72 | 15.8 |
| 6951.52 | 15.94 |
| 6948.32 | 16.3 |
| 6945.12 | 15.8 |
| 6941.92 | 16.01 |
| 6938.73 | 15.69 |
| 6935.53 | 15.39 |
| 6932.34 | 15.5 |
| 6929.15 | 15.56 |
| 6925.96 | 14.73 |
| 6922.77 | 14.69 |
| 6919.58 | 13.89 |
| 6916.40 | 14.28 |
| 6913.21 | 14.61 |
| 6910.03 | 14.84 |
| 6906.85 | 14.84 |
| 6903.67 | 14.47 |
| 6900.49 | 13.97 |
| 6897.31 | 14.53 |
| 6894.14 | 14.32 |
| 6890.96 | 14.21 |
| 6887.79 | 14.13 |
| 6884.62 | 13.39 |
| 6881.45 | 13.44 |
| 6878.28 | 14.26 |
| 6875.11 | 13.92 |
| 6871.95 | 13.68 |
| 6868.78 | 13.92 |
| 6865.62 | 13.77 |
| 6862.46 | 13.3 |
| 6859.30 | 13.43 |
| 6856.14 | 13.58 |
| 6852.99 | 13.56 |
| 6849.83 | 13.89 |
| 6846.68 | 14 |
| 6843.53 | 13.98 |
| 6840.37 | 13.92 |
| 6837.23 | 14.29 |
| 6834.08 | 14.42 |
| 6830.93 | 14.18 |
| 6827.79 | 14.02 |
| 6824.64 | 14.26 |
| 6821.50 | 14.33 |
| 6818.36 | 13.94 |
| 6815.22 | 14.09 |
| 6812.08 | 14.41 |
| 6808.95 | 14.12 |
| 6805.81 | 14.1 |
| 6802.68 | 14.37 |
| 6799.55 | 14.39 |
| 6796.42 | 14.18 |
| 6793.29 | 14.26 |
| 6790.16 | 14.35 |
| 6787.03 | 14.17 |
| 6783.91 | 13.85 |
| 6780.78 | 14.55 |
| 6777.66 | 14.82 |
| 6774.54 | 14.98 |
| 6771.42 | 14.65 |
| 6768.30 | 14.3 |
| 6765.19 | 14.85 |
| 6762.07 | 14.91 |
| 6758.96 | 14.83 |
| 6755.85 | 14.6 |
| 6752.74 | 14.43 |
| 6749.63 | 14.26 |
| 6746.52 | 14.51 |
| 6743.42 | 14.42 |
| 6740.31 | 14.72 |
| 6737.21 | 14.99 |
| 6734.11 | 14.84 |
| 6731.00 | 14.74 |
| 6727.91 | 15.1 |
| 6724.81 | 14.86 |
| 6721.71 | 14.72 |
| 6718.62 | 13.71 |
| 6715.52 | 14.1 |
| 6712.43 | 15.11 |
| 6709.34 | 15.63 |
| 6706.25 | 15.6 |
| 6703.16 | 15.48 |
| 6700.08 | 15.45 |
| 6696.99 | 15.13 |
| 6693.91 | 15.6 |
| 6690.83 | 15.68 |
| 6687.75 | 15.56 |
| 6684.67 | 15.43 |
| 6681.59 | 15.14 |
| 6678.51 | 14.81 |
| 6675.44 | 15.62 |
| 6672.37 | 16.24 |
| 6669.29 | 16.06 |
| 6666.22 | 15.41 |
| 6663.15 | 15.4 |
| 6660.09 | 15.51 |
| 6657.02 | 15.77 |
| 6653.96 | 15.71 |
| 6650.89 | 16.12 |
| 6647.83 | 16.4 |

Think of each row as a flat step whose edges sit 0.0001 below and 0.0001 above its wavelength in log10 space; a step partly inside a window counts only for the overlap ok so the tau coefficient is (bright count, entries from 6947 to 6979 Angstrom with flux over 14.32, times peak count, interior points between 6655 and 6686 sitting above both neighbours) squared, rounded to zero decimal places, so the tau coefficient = 100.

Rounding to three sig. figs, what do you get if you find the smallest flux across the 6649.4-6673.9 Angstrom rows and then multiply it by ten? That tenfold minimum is 154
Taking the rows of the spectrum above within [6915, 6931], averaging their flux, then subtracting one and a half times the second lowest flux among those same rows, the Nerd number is -6.8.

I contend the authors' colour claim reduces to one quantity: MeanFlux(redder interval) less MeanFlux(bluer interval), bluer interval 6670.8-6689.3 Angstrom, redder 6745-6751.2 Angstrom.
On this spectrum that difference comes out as -1.1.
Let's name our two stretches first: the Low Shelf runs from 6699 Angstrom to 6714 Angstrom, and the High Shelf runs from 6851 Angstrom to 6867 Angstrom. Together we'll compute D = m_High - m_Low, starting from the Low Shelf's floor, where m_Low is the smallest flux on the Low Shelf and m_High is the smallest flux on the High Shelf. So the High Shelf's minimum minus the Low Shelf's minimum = -1.8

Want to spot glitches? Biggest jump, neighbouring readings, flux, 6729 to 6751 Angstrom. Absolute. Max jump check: 0.30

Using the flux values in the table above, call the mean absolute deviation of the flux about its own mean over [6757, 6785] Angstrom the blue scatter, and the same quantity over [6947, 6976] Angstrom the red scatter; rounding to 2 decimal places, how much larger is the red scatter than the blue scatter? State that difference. -0.14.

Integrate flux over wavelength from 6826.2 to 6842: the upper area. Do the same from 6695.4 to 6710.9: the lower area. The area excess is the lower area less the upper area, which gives 16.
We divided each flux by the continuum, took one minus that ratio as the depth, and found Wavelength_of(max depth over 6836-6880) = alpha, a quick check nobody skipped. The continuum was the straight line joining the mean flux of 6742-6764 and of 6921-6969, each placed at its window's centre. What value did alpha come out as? 6862.46 Angstrom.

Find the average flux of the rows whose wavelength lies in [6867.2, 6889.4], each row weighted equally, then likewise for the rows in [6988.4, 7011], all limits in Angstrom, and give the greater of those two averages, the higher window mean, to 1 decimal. 16.1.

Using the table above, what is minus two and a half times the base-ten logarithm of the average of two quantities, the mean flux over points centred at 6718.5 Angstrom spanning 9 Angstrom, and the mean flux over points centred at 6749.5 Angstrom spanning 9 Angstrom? -2.89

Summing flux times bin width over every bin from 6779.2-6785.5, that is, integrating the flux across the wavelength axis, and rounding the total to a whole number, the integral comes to 89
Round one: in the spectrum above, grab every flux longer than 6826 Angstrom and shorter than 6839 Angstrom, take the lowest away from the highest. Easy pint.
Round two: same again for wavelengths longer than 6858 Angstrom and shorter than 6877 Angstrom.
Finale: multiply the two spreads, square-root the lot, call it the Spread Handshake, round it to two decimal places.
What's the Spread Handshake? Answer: 0.50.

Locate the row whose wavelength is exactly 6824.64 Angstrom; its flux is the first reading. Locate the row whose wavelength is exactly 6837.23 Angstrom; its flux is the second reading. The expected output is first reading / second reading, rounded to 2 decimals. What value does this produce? 1.00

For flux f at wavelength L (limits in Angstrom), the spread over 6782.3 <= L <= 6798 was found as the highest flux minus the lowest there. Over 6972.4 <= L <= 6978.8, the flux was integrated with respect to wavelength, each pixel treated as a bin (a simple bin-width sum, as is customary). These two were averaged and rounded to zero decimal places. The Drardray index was 50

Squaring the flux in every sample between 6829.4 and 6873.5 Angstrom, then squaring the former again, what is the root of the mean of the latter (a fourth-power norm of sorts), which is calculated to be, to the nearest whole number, 192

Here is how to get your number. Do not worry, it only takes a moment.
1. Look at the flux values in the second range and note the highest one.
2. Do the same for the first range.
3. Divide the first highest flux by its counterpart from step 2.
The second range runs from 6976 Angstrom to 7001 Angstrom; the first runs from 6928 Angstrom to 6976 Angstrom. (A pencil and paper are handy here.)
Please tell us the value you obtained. 1.00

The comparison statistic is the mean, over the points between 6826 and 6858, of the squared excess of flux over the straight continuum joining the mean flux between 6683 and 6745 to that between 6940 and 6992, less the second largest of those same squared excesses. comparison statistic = -1.5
